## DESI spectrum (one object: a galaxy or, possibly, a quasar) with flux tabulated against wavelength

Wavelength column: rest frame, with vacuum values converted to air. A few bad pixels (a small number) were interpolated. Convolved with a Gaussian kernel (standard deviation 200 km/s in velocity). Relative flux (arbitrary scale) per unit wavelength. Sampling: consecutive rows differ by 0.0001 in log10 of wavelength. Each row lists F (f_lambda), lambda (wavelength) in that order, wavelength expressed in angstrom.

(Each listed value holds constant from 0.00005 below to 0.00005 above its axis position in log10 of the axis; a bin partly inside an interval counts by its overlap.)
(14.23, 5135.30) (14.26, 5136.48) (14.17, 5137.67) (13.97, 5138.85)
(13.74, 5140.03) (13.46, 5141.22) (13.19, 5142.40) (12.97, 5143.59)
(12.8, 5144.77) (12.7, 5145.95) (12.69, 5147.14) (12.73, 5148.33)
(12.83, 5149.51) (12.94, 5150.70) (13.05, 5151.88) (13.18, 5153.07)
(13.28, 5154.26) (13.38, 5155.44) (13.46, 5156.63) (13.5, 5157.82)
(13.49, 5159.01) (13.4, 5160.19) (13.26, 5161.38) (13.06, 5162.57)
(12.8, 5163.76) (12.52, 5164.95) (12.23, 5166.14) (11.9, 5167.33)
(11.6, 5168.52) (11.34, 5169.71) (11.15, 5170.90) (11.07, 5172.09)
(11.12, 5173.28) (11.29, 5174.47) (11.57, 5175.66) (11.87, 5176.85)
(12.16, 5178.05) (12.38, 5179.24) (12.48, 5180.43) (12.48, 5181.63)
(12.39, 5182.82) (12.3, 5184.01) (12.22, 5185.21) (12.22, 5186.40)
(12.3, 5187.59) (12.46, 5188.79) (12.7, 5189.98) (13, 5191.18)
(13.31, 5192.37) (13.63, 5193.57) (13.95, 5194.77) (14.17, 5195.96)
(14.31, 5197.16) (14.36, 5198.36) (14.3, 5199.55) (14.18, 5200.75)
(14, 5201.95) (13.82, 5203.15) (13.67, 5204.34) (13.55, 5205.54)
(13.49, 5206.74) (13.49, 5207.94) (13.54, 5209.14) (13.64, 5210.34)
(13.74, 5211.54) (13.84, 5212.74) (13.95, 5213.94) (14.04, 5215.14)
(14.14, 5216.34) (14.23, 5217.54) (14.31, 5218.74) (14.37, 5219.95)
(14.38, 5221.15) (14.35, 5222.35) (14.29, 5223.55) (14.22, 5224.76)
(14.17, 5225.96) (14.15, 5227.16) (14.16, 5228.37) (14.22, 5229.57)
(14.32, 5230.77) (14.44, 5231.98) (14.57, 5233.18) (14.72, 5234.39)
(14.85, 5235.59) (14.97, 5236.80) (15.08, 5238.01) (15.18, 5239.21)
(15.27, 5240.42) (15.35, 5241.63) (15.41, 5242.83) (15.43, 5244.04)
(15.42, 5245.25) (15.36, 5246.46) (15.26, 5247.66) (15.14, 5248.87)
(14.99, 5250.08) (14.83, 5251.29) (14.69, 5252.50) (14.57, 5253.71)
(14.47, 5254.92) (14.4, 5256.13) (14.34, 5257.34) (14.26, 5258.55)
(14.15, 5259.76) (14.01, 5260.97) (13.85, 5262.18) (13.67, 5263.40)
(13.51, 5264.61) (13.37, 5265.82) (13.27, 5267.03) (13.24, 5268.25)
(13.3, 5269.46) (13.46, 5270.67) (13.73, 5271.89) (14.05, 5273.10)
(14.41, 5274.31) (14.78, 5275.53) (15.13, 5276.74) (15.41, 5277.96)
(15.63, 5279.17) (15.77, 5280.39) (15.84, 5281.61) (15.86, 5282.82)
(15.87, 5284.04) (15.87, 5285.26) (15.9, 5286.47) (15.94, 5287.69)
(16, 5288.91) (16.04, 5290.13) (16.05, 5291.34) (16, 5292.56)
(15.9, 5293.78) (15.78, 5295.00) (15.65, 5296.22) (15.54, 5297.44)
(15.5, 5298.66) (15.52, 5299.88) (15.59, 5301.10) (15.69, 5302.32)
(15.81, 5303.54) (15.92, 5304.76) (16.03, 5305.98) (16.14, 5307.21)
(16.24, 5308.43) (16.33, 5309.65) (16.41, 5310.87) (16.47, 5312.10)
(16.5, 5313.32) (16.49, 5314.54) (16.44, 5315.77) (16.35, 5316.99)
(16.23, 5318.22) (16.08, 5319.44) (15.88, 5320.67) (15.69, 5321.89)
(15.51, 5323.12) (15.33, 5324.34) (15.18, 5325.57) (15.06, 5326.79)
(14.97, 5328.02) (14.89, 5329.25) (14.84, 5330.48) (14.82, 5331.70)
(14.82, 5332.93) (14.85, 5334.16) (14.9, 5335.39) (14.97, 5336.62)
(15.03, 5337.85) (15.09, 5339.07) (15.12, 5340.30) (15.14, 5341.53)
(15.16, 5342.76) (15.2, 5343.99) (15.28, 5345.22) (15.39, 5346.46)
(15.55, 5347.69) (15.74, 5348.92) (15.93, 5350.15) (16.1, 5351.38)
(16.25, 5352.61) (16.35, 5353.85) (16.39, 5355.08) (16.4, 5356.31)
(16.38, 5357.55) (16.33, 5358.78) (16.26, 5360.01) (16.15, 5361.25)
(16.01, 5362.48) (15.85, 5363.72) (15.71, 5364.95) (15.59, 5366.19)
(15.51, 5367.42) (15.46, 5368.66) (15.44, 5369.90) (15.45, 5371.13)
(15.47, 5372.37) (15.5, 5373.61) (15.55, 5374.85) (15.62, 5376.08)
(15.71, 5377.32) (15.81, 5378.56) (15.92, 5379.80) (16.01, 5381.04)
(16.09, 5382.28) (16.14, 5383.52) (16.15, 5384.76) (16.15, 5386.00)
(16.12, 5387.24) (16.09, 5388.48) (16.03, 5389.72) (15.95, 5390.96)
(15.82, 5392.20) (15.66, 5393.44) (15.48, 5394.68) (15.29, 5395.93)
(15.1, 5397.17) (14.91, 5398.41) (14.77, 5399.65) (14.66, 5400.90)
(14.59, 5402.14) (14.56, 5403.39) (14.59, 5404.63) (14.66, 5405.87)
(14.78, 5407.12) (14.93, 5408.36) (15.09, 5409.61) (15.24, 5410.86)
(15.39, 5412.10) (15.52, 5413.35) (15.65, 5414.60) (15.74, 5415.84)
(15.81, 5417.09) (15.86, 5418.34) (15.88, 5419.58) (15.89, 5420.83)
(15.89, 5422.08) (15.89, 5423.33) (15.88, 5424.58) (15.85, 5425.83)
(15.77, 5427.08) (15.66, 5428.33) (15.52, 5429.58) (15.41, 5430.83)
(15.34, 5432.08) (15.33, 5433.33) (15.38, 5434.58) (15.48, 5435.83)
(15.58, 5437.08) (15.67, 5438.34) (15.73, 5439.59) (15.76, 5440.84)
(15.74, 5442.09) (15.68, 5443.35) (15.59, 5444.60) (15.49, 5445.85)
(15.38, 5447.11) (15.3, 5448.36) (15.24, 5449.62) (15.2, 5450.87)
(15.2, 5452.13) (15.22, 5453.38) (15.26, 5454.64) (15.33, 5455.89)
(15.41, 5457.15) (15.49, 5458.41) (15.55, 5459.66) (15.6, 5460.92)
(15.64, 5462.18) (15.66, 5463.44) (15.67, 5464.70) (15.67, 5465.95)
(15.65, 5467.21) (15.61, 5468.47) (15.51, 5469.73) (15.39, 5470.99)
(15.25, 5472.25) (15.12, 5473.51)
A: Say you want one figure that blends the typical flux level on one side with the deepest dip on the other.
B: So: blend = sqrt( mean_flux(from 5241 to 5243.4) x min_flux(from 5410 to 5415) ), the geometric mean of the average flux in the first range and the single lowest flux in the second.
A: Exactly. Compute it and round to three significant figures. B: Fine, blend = 15.3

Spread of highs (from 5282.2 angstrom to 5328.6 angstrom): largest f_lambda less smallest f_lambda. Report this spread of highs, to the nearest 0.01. 1.53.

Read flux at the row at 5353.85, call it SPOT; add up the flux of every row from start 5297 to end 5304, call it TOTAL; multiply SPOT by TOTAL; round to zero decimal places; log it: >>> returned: 1531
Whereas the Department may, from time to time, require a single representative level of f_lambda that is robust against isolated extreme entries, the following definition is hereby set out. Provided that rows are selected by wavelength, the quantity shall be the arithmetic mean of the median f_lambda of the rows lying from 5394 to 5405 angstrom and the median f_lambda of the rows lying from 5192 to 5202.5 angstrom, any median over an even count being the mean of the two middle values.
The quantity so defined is 14.5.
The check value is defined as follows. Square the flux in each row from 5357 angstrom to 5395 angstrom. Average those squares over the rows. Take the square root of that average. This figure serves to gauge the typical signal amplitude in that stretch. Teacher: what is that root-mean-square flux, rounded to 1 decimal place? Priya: 15.9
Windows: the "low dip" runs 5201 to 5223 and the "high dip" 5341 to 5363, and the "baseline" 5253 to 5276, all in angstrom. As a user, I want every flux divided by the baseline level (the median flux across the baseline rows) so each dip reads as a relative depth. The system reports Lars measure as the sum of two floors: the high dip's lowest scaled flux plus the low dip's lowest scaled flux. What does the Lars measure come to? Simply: 2.04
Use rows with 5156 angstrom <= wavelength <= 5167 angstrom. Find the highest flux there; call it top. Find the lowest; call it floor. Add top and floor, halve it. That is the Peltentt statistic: 12.9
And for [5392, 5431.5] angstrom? 15.2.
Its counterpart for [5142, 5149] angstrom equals 12.9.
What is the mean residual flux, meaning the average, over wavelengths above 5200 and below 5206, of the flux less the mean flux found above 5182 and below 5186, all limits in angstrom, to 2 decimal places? 1.54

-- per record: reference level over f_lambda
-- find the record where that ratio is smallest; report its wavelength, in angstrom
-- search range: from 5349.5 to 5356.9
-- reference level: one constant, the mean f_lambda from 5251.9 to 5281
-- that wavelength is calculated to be 5356.31 angstrom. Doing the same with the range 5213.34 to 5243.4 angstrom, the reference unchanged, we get 5242.83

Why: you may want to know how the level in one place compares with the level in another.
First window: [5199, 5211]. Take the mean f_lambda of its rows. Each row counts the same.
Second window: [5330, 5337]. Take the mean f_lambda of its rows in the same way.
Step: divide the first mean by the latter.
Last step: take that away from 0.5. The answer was -0.426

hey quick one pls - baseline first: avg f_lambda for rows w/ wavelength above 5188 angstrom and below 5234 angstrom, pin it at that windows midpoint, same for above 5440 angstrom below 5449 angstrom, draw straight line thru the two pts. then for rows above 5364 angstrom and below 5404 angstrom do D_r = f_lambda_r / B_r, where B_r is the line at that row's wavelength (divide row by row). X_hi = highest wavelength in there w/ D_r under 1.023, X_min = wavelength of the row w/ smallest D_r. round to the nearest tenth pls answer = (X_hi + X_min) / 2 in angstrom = 5403.4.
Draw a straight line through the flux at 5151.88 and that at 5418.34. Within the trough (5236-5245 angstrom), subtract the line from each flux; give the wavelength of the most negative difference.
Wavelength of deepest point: 5236.80 angstrom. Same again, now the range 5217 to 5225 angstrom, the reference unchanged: 5224.76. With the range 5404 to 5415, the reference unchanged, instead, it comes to 5404.63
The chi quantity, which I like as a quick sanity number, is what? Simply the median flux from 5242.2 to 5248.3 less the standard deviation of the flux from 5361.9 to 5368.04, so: 15.2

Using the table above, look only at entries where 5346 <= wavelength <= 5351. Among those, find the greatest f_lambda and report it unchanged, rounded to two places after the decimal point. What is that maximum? 15.93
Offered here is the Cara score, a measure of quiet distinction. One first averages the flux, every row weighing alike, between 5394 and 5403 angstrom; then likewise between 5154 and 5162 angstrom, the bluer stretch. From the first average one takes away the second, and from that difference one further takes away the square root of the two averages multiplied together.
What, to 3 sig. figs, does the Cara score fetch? -12.6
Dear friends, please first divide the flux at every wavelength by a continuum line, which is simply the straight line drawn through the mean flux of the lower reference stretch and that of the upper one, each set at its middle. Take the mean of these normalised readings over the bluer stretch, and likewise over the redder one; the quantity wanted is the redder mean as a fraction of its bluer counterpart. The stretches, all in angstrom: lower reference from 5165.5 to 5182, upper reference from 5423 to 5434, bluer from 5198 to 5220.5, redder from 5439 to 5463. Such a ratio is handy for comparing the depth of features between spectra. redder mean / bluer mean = 0.855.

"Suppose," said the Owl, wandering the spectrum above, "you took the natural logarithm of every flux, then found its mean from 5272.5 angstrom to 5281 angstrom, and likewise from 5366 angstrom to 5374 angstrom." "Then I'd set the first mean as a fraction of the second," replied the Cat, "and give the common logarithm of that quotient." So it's -0.005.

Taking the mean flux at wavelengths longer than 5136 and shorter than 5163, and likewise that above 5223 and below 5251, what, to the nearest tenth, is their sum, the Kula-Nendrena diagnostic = 28.1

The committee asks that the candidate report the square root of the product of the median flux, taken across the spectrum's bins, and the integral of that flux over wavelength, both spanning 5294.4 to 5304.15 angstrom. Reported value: 48.8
